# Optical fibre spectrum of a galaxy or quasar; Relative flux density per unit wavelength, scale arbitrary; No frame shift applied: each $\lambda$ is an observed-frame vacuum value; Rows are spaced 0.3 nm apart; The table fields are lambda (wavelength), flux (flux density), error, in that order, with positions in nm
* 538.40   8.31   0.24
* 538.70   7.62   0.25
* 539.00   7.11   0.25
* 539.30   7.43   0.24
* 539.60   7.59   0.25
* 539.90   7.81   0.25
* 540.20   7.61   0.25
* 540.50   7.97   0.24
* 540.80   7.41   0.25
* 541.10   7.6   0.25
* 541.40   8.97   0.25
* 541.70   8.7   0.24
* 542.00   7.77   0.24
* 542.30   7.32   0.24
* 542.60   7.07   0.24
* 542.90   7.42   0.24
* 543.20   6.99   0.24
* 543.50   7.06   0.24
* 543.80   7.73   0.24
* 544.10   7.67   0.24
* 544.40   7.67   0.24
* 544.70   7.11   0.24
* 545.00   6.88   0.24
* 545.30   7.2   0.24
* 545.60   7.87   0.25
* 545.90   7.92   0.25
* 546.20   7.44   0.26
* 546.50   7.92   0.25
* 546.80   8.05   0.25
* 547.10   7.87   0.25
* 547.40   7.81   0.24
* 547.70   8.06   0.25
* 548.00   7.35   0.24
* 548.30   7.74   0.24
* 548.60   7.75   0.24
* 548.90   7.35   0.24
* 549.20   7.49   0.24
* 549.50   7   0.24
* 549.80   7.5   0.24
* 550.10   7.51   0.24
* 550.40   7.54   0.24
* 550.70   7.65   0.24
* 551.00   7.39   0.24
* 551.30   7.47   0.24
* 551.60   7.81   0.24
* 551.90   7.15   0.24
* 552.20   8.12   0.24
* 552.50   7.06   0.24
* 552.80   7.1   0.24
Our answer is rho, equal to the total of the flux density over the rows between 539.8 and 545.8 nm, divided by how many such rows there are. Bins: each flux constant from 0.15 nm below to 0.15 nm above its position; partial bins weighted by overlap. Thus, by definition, 7.59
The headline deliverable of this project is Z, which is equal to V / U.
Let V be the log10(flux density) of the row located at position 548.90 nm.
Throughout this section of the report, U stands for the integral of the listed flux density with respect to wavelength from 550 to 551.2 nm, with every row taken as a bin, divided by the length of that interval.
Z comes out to 0.1152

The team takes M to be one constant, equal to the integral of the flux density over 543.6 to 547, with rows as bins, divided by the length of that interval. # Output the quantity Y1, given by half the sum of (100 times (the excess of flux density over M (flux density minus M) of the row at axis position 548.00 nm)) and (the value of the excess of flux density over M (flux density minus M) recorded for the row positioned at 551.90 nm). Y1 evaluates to -11.90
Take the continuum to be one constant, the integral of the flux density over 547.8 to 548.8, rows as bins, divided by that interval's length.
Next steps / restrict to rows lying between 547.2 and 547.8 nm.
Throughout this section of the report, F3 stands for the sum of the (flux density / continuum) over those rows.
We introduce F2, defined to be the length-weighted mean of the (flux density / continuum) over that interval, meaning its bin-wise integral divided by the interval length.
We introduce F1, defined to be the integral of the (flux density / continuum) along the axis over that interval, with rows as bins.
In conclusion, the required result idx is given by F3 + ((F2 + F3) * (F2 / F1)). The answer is 7.3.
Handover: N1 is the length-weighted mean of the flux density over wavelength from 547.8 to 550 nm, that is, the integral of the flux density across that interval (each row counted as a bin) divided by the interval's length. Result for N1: 7.47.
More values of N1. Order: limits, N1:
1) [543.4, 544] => 7.45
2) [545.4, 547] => 7.82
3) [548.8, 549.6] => 7.29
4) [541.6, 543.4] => 7.50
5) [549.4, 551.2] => 7.44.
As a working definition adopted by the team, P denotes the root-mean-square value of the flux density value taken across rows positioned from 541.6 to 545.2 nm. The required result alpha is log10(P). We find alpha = 0.873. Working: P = 7.46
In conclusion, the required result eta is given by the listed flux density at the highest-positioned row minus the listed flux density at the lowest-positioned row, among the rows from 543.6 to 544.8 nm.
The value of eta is -0.6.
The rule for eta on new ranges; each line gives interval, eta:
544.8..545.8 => 1.0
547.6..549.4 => -0.6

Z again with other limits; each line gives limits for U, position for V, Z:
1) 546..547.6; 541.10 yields 0.1125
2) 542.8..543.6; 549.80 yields 0.1225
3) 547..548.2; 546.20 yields 0.1122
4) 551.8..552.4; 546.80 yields 0.1188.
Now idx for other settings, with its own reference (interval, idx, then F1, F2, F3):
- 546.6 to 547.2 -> 7.3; 0.63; 1.04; 2.09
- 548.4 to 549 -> 6.9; 0.60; 0.99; 1.98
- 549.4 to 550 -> 6.7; 0.57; 0.96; 1.90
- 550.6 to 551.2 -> 6.9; 0.59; 0.98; 1.97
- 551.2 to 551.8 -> 7.0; 0.60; 1.00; 2.00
